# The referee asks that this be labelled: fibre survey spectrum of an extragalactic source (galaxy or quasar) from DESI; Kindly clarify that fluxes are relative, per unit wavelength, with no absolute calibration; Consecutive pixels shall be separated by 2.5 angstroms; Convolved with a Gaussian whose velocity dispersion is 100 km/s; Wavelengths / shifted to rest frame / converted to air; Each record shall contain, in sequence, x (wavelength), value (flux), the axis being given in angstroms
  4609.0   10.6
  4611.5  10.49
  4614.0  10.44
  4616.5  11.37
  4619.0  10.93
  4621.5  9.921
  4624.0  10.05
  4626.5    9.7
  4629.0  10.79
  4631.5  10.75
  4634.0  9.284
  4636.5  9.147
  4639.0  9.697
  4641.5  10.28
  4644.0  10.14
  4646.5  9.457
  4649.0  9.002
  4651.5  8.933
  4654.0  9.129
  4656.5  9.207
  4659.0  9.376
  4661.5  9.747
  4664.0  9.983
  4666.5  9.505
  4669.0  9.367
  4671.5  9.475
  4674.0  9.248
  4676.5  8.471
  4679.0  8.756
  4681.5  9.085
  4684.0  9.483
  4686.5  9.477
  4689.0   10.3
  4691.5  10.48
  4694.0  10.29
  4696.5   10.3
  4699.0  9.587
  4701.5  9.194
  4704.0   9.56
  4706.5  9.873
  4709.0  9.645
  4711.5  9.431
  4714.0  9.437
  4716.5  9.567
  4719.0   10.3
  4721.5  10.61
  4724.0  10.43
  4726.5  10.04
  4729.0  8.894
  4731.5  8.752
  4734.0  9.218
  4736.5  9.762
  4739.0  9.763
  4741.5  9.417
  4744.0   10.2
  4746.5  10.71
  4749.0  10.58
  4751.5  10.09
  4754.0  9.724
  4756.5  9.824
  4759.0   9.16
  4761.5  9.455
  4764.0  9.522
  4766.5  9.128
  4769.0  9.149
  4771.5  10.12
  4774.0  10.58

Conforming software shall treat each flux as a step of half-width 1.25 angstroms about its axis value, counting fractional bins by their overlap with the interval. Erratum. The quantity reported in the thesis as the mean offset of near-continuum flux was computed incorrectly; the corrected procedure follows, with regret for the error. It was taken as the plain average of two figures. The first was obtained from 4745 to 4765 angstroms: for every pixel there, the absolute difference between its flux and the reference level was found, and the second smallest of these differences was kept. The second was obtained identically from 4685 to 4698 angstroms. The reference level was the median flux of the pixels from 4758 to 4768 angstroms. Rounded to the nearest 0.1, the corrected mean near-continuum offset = 0.6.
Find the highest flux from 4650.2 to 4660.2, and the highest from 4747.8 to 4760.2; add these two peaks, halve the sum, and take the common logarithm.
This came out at 1.00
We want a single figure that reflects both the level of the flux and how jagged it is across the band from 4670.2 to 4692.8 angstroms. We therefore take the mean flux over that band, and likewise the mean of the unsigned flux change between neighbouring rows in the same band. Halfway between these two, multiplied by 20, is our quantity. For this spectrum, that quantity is 98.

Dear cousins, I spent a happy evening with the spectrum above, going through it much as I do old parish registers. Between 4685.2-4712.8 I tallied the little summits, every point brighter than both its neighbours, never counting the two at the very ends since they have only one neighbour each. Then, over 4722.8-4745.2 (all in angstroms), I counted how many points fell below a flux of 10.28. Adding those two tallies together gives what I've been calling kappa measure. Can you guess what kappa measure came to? 11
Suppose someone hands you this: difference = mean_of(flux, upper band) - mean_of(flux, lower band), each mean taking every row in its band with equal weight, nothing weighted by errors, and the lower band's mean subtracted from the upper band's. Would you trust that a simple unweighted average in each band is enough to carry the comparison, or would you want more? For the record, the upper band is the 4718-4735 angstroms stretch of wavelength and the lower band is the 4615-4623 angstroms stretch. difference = -1.0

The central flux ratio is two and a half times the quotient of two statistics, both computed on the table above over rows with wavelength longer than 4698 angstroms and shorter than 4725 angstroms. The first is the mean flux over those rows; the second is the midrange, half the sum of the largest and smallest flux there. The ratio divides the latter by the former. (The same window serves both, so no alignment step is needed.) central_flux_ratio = 2.53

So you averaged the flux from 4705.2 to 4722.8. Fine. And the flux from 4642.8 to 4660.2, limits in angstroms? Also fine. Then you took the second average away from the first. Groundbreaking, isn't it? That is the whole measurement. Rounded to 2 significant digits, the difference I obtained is 0.52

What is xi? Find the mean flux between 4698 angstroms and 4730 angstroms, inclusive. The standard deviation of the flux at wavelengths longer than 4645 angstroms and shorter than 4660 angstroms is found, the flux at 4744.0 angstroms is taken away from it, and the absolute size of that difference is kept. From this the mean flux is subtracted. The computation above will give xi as 0.3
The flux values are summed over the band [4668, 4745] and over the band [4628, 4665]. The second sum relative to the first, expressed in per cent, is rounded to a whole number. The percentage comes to 49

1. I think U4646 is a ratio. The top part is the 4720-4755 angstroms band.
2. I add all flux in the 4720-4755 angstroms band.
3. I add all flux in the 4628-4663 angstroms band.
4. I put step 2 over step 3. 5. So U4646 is 1.02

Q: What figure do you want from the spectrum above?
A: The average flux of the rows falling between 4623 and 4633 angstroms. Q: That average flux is 10.3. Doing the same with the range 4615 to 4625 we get 10.6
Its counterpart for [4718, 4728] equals 10.3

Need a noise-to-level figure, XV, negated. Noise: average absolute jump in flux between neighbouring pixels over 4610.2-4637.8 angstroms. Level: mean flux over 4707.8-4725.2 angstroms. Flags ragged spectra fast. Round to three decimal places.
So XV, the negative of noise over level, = -0.057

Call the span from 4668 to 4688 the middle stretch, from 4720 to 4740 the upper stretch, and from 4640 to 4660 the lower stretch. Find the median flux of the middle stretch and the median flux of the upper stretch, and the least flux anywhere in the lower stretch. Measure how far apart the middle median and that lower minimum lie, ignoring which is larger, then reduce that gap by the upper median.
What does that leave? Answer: -9.4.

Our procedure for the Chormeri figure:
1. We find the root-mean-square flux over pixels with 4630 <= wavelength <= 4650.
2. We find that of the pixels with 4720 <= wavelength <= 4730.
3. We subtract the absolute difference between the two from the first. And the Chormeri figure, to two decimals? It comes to 9.46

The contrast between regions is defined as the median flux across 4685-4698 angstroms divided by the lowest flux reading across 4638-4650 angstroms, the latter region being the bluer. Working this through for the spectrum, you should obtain 1.14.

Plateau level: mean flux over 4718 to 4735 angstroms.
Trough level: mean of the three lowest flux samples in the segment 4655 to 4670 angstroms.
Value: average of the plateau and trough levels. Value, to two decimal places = 9.53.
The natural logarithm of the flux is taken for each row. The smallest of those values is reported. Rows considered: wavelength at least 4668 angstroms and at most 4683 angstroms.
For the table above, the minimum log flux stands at 2.14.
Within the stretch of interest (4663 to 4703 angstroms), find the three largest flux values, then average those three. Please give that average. 10.4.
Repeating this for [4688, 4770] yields 10.6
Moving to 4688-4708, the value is 10.4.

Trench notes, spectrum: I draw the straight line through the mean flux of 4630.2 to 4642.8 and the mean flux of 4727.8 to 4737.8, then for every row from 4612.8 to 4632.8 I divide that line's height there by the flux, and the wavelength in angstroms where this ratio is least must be 4616.5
